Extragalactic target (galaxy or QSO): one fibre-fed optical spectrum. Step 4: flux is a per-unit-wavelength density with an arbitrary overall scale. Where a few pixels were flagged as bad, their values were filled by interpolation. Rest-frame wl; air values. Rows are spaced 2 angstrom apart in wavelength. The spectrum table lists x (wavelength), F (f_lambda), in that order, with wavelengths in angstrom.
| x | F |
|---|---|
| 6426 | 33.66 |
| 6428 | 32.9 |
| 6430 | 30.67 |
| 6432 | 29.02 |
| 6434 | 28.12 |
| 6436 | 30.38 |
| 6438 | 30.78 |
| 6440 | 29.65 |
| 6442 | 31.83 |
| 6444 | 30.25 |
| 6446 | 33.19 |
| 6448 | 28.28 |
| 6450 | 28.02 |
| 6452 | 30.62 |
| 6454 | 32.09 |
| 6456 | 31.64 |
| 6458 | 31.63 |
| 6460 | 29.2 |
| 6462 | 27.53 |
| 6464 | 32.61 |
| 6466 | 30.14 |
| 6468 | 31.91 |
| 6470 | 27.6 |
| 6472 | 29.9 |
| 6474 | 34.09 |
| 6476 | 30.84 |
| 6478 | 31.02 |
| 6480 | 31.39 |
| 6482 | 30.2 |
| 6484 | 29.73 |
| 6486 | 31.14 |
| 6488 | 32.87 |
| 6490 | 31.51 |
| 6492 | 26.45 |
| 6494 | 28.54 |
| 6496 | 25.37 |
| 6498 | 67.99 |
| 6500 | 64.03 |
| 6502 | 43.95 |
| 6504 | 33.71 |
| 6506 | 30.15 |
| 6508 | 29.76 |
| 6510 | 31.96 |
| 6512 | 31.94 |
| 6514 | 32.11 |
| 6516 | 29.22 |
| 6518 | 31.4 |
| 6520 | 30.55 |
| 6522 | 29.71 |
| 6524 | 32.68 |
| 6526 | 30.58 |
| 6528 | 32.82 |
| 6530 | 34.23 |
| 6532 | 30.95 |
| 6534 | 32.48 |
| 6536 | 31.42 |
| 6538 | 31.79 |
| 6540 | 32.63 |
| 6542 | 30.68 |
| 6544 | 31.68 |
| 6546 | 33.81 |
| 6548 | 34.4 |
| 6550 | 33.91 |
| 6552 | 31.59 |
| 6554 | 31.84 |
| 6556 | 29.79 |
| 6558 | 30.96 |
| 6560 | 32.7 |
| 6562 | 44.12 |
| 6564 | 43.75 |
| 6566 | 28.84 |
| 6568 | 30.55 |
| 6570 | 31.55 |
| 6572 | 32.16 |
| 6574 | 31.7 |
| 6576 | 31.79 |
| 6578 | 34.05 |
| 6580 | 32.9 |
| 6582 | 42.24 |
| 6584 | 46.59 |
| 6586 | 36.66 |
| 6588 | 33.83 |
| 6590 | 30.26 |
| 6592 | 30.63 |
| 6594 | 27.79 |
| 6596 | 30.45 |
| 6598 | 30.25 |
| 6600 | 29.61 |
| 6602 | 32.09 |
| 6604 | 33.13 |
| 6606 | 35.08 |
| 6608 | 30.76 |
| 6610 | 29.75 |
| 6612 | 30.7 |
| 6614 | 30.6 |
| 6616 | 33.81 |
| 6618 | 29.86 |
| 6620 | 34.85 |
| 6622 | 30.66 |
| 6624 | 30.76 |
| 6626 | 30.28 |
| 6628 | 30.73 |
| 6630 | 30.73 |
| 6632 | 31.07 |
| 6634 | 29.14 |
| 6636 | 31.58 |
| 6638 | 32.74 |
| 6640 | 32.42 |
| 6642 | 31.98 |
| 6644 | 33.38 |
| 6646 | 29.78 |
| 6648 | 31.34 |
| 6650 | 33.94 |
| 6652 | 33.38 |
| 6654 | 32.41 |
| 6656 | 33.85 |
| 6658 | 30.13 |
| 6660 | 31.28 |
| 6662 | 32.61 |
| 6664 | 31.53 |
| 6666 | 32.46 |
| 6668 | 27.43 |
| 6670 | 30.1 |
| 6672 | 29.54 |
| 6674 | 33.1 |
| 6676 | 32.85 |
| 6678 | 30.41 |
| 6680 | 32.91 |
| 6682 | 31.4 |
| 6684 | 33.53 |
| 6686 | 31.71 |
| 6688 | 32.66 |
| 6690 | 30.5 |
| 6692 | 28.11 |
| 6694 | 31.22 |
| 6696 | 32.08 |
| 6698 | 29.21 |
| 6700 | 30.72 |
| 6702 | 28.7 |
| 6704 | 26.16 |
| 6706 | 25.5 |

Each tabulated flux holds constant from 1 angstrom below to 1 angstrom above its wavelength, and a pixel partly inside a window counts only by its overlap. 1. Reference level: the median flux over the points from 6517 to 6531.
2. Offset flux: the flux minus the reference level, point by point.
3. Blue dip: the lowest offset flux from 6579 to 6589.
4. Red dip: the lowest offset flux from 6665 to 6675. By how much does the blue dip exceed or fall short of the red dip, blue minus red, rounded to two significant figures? 5.5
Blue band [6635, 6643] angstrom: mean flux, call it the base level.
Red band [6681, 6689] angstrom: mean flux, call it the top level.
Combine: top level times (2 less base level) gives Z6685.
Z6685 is -976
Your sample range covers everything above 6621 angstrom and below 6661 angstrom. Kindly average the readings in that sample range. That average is 31.6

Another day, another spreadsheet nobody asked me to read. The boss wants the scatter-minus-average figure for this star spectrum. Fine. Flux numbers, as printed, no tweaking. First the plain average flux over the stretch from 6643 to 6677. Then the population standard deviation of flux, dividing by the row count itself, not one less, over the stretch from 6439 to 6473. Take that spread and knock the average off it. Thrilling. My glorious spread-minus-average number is -30.0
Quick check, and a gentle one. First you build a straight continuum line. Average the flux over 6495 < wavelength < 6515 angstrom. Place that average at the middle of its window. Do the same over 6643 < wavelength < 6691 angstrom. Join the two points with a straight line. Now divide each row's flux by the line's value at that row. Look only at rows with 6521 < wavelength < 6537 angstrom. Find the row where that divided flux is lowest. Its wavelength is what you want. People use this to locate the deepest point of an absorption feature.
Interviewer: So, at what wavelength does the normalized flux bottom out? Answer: 6522 angstrom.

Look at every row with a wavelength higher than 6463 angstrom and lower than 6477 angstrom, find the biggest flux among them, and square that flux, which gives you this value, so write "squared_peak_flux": 1162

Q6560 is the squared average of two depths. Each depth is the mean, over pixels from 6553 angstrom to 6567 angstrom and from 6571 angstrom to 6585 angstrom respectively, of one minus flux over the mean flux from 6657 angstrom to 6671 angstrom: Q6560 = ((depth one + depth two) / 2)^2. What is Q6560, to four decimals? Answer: 0.0209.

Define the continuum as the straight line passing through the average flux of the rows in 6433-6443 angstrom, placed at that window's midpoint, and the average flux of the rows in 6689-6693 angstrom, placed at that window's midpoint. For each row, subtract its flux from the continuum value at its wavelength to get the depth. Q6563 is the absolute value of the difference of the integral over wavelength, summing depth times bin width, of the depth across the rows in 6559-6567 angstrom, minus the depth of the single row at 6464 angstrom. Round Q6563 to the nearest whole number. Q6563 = 58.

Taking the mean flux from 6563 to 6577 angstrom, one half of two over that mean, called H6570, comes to 0.0304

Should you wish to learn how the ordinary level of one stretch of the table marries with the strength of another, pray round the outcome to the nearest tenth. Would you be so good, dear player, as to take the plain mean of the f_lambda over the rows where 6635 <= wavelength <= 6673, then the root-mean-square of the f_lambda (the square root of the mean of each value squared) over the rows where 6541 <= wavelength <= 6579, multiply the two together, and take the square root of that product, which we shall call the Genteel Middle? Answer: 32.5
